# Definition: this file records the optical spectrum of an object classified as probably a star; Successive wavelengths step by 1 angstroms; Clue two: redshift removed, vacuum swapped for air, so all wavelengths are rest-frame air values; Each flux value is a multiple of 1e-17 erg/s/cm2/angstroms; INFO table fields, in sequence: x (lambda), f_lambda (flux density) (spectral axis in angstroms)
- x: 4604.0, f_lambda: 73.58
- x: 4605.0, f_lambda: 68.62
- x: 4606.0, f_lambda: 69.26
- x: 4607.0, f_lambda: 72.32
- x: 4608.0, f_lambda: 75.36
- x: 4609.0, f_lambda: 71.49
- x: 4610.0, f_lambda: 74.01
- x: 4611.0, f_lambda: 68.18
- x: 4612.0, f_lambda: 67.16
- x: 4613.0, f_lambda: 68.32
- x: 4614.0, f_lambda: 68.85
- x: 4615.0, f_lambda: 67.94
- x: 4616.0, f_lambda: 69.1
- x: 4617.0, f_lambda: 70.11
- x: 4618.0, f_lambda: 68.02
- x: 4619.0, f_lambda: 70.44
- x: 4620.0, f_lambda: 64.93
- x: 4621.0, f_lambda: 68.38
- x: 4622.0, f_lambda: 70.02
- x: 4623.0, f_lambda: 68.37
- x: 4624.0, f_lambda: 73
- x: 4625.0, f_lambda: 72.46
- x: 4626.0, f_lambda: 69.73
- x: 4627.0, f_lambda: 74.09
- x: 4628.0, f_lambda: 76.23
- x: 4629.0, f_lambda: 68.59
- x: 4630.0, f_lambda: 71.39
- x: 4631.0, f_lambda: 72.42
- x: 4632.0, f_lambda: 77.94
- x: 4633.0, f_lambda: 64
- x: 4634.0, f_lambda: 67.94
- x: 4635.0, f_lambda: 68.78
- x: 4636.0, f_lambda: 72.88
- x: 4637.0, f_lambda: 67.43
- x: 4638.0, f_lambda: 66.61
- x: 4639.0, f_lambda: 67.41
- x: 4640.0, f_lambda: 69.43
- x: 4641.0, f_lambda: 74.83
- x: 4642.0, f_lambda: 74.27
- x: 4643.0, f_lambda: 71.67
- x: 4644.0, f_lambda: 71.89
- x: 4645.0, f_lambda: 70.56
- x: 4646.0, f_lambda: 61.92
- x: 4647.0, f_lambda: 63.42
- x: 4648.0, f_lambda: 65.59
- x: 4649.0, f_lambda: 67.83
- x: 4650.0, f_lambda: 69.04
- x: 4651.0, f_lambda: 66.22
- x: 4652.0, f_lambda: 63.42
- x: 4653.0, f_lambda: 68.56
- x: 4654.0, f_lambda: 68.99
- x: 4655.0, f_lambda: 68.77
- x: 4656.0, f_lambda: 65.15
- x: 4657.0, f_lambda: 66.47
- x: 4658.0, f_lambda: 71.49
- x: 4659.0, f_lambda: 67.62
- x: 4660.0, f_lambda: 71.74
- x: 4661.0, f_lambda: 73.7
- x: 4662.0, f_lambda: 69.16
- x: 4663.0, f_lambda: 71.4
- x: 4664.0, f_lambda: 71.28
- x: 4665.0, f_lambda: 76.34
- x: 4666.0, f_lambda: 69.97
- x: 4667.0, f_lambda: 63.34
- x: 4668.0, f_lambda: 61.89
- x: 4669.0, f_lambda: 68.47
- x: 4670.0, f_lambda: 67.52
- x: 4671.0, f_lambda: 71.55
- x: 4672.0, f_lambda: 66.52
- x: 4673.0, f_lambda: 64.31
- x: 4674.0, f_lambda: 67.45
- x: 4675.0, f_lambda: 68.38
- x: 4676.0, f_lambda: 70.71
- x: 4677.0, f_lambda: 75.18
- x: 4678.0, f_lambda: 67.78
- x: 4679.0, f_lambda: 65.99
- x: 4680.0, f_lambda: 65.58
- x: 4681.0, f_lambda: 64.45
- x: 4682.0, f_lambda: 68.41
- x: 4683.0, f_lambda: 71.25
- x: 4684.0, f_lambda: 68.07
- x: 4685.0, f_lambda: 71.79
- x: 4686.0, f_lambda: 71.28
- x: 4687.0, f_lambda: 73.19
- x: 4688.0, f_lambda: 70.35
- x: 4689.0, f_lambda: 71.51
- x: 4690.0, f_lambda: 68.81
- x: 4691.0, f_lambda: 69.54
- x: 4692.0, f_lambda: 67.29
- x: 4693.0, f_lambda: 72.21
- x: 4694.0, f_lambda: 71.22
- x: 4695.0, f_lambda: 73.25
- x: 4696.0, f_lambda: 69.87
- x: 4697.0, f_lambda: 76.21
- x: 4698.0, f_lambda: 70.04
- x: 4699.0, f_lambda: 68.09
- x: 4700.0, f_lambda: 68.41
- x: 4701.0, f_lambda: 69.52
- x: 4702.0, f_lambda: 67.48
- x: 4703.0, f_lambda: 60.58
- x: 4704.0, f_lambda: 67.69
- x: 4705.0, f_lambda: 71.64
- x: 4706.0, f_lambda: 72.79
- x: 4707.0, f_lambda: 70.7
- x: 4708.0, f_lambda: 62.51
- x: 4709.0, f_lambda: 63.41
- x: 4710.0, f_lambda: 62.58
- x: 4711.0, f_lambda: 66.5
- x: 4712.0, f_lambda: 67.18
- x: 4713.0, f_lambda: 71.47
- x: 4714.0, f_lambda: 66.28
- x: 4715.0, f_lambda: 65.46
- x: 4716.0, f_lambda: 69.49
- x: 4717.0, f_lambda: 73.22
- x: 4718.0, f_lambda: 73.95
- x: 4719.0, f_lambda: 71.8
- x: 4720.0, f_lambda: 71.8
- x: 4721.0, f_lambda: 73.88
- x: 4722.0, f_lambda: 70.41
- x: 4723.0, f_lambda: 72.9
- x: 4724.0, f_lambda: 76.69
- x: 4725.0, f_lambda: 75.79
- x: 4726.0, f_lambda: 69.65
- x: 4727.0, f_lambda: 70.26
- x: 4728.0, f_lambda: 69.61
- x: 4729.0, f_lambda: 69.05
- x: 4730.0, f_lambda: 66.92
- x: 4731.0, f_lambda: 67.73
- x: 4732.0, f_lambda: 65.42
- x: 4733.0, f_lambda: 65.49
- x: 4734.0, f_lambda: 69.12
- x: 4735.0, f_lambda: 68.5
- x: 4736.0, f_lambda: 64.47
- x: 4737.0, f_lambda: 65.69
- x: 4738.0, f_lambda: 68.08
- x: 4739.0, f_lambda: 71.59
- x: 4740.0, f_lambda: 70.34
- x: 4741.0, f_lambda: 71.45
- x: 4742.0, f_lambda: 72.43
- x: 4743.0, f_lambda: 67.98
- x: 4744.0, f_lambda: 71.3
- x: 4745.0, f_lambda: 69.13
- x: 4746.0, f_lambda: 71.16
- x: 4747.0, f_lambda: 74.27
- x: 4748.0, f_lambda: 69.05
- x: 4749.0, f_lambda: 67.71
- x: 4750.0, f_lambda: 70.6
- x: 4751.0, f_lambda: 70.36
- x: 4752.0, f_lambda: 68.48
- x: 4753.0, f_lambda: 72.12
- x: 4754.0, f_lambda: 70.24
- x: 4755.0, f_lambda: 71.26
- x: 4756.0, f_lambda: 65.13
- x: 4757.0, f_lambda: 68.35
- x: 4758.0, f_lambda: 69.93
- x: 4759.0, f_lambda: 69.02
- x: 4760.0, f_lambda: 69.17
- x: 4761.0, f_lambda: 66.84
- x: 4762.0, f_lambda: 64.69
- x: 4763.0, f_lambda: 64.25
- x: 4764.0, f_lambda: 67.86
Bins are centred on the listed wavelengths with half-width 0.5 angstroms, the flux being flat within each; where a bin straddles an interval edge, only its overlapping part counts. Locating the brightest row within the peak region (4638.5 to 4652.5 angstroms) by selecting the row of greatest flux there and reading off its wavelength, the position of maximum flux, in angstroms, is 4641.0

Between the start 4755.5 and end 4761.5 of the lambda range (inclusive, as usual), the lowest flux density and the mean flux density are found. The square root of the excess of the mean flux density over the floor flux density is 1.72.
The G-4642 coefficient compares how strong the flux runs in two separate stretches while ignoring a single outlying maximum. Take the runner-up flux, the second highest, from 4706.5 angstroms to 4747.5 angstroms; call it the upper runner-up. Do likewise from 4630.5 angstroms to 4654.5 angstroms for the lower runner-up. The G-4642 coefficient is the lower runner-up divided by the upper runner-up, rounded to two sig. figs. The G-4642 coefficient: 0.99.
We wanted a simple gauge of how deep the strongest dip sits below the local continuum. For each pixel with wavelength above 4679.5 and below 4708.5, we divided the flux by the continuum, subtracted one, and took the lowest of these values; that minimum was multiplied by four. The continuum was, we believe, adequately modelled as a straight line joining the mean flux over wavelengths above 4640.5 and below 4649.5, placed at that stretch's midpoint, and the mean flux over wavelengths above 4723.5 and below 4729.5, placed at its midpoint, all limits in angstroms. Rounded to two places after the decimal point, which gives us -0.59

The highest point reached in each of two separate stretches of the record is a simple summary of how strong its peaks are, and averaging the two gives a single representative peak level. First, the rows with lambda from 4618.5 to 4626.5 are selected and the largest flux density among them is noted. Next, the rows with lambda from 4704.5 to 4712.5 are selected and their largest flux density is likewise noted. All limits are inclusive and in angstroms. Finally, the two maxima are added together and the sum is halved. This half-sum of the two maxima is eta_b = 72.9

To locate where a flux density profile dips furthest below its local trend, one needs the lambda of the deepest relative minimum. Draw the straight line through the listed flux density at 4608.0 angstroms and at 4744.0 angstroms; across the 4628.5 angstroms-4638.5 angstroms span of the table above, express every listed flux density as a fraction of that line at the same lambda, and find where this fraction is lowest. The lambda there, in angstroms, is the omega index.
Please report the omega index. 4633.0 angstroms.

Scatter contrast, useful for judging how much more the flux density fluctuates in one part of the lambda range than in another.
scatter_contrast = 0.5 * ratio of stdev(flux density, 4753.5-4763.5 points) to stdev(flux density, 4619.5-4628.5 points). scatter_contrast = 0.36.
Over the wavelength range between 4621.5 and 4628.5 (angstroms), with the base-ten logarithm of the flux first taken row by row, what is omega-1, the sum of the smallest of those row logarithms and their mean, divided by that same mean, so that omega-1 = 1.99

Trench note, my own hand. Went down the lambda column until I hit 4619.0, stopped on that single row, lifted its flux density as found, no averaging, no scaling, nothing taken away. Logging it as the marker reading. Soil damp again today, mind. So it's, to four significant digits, 70.44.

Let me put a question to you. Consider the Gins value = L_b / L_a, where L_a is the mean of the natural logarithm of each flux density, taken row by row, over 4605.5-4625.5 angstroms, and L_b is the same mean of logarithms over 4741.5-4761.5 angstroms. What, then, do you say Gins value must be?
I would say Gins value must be 1.00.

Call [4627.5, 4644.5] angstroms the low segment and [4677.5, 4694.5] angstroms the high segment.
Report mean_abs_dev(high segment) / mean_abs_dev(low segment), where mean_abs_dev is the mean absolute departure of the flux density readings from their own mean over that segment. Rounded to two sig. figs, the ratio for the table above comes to 0.70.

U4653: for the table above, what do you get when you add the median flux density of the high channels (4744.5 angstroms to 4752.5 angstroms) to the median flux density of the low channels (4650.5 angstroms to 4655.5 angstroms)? 138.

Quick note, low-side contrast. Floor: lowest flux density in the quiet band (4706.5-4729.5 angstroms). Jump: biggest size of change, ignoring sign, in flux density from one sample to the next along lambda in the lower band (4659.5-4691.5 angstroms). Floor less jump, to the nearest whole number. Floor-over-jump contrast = 55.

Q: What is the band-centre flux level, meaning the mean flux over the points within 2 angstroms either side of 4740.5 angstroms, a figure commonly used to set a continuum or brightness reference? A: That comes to 71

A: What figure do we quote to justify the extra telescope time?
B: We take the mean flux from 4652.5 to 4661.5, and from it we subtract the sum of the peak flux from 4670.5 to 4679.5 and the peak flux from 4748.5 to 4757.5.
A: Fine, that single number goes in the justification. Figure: -78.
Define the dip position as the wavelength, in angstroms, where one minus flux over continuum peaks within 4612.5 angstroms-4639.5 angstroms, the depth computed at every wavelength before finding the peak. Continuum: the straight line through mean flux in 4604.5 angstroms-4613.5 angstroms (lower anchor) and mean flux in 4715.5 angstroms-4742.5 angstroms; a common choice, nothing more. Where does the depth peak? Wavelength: 4633.0 angstroms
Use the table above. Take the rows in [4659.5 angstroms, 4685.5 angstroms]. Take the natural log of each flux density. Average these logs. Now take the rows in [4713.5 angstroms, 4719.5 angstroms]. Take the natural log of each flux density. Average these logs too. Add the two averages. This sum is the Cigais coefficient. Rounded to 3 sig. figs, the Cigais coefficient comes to 8.48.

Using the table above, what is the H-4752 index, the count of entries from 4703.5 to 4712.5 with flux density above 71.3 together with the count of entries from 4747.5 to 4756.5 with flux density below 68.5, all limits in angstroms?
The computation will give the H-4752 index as 5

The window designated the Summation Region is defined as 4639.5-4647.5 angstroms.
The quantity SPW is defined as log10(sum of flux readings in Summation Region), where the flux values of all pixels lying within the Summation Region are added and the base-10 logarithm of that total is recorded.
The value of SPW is 2.75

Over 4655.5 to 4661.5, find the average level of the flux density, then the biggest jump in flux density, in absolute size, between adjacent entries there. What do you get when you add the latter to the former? 74.4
